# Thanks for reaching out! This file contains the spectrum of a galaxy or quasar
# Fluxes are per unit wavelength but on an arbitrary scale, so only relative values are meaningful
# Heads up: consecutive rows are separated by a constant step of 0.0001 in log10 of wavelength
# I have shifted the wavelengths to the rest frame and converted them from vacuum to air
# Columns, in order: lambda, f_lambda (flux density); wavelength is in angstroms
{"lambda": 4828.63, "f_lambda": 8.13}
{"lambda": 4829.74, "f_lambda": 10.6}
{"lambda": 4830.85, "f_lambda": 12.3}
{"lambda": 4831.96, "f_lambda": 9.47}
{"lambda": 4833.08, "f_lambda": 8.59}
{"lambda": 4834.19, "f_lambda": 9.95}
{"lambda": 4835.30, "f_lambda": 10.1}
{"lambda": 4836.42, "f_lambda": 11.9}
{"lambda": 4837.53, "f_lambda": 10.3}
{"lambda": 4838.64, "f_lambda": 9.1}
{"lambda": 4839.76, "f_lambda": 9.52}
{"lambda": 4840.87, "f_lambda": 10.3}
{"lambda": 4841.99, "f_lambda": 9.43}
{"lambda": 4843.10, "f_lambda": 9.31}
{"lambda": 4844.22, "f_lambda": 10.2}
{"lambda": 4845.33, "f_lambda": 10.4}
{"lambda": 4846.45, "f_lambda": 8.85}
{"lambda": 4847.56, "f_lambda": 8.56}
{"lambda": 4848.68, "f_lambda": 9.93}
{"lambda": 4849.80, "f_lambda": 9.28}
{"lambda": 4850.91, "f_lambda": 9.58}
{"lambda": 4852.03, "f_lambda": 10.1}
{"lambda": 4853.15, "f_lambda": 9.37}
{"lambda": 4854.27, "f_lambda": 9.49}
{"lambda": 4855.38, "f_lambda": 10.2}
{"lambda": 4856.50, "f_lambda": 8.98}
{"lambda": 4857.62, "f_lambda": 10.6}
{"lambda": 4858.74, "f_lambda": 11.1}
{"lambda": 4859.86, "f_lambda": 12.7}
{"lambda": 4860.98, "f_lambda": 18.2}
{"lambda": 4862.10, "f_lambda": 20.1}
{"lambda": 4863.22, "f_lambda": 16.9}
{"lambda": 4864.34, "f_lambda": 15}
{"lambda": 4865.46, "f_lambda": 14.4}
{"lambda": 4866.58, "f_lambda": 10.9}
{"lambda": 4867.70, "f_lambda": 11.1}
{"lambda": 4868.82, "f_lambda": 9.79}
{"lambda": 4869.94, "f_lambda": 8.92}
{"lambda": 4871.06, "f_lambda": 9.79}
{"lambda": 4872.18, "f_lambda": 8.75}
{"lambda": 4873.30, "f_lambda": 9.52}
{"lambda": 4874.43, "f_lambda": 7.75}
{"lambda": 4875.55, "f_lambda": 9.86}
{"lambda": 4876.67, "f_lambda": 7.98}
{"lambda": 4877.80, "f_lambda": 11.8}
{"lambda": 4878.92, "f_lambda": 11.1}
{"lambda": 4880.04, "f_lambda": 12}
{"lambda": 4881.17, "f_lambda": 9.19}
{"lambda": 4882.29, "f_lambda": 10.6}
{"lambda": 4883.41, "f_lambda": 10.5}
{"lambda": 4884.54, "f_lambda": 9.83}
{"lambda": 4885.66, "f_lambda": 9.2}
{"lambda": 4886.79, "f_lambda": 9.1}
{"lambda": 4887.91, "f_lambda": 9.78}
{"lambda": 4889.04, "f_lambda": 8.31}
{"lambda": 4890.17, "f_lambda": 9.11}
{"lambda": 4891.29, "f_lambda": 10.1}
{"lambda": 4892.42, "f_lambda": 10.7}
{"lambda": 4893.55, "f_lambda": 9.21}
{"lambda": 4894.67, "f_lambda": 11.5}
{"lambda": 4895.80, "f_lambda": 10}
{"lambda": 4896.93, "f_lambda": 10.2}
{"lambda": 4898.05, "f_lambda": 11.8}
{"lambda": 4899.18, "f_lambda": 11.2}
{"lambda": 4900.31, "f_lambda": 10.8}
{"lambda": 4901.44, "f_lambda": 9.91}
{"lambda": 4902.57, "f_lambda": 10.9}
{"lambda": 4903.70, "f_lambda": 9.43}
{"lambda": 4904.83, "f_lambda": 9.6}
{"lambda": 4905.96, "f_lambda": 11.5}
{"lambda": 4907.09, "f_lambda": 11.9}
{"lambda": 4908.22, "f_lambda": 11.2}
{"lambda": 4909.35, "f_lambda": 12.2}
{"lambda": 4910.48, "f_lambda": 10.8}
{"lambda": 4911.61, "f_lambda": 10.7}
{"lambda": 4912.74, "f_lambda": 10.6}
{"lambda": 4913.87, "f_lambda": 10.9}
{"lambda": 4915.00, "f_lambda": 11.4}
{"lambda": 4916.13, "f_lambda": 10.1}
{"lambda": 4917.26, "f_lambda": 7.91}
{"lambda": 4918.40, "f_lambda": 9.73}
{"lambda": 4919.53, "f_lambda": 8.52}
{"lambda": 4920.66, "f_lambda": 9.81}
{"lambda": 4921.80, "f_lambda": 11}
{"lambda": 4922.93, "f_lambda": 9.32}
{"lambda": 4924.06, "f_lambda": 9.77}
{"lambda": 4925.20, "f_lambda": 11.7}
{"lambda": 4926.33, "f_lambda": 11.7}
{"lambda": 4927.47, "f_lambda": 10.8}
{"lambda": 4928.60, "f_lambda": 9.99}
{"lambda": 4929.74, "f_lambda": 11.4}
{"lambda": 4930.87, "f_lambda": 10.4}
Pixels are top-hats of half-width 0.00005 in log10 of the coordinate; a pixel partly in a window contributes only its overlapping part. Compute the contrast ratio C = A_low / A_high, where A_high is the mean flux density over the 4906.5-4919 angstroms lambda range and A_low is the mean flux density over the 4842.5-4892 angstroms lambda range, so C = 1.00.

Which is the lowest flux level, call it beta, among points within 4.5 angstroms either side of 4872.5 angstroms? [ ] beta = 7.75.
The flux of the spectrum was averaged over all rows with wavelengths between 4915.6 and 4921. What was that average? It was 9.2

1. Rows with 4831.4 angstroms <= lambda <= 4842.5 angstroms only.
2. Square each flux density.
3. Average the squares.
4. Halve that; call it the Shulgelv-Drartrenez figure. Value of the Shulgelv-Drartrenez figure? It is 49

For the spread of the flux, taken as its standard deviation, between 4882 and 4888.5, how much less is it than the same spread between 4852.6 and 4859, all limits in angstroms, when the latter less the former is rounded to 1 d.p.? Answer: 0.2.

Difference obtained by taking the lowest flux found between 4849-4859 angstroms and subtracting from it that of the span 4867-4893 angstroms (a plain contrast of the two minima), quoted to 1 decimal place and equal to 1.2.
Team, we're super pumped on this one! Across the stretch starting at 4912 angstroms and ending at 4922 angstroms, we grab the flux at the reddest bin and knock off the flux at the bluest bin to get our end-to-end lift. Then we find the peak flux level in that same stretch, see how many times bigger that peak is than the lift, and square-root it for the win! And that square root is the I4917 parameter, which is 5.3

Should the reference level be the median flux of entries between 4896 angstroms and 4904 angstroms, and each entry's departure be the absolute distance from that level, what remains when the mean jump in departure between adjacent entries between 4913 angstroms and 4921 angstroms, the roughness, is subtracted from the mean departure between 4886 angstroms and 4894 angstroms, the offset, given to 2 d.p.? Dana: 0.14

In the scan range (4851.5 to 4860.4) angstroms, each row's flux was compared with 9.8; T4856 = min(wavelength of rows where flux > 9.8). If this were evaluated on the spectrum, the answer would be 4852.03 angstroms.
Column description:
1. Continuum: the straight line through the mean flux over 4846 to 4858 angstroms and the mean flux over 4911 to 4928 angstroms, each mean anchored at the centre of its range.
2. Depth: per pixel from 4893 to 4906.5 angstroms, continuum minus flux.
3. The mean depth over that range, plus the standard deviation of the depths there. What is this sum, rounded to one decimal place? 0.4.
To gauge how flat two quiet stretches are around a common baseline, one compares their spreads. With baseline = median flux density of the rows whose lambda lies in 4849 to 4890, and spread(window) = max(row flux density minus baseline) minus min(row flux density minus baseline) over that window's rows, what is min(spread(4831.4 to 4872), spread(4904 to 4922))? 4.29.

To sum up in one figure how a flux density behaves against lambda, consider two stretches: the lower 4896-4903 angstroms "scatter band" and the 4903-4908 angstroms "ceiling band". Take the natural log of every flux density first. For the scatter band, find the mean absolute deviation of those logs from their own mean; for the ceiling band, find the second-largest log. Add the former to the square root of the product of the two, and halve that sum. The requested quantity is 0.19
